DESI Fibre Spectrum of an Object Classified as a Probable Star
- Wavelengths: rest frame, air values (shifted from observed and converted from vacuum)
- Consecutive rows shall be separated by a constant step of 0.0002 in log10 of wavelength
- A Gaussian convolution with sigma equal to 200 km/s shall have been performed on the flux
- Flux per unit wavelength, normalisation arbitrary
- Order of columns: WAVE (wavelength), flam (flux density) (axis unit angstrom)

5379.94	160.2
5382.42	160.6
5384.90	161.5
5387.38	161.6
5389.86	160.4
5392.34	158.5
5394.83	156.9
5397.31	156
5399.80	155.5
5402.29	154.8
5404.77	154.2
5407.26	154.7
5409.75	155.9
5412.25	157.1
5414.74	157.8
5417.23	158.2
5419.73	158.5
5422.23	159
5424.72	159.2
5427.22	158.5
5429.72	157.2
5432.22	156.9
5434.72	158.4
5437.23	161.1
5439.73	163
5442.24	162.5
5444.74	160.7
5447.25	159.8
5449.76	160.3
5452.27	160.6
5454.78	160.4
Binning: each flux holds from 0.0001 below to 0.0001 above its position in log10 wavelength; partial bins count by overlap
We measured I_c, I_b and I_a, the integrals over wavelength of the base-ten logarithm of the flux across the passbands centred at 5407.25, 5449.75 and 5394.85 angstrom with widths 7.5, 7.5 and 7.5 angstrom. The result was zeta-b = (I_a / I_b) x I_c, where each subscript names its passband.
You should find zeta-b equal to 16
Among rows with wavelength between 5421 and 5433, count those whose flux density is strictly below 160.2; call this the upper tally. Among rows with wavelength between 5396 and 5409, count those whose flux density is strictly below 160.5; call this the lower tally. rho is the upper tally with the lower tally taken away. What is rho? 0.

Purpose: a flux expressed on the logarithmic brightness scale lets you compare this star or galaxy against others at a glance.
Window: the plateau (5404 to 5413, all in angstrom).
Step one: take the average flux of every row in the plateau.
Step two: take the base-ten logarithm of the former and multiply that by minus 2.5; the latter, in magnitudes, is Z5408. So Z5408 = -5.48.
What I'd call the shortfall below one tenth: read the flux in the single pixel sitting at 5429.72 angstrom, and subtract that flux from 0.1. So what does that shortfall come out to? -157.1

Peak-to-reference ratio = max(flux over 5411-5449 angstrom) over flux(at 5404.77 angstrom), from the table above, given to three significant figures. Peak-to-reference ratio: 1.06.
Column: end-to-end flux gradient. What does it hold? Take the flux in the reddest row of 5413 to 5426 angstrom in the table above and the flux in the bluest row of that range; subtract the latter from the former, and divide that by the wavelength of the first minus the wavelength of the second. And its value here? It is 0.14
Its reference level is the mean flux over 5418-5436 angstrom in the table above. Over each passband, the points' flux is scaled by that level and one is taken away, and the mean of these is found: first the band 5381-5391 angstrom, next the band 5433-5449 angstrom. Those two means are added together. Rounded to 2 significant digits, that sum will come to 0.034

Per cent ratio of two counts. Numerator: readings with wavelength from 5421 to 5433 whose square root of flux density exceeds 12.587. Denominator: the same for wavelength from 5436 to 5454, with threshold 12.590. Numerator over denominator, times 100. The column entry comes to 43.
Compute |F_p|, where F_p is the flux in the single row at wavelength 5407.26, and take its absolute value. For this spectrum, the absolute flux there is 154.7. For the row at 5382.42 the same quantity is 160.6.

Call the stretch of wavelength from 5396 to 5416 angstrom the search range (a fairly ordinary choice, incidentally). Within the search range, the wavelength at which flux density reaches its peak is 5414.74 angstrom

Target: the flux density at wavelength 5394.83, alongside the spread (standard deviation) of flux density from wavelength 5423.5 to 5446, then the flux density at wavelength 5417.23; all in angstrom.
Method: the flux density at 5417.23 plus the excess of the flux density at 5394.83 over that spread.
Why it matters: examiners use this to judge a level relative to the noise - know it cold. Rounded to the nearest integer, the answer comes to 313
